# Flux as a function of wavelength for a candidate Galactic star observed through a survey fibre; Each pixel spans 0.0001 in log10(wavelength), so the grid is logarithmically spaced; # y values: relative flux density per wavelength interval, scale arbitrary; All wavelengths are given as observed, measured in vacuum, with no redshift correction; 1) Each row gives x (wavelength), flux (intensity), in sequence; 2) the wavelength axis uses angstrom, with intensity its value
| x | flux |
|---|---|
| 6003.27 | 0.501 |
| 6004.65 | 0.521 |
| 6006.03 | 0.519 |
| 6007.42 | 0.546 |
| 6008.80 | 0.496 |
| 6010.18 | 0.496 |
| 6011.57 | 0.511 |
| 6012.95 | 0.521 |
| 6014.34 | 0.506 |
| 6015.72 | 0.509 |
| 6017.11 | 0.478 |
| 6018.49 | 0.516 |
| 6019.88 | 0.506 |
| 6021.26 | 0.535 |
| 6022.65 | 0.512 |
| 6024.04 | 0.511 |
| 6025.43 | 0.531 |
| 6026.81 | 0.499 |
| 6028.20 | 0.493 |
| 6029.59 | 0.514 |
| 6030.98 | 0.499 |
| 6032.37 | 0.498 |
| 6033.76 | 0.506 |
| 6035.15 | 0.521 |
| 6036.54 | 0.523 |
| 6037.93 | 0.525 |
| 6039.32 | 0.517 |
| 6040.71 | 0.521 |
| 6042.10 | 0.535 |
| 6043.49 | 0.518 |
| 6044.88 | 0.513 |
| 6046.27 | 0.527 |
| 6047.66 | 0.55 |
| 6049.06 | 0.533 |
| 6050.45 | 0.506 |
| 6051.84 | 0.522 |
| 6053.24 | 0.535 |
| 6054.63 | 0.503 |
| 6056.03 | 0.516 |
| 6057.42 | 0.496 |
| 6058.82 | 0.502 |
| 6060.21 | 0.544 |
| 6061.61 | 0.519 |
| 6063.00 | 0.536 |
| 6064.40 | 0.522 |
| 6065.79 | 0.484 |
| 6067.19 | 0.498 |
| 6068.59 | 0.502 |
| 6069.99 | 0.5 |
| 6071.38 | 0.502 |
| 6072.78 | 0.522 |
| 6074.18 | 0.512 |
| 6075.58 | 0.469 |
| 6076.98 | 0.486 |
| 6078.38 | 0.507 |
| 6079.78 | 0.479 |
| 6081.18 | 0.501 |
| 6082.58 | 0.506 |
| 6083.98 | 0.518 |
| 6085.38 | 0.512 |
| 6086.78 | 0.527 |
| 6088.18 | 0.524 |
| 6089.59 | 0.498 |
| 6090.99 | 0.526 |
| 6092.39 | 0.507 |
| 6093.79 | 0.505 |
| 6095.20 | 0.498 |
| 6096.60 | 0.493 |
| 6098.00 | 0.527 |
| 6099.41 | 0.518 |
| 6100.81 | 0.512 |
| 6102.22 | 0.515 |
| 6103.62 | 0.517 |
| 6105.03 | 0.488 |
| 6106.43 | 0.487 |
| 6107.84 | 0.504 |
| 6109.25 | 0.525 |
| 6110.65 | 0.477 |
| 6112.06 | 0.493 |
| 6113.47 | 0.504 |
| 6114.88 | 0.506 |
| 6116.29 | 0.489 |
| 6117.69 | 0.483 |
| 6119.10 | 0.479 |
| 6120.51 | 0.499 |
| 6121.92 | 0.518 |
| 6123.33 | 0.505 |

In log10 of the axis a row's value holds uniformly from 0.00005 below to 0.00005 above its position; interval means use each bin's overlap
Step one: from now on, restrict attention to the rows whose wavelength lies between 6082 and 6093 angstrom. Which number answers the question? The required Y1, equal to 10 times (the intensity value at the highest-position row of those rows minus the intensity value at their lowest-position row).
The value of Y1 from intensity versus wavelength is 0.01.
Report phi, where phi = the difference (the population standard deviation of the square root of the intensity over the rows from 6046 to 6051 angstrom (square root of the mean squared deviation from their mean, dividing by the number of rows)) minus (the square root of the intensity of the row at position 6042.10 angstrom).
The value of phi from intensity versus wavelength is -0.721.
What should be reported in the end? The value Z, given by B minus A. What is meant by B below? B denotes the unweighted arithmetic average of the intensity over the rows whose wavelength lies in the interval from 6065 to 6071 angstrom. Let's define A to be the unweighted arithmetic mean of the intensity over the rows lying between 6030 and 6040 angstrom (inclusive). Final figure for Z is -0.02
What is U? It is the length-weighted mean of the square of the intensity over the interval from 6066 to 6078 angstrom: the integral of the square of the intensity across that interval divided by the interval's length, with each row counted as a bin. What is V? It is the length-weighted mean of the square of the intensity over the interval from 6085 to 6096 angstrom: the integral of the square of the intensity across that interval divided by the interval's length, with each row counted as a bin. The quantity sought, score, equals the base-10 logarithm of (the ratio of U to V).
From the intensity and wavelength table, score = -0.023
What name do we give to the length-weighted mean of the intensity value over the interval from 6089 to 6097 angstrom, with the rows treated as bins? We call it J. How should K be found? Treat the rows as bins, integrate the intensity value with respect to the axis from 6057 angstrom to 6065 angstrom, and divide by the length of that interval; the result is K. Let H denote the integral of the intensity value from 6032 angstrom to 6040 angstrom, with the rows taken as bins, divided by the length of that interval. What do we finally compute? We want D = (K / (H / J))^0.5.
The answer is 0.714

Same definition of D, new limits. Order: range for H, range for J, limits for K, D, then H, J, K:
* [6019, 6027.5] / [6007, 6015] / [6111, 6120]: 0.698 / 0.516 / 0.512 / 0.492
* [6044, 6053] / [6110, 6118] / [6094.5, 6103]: 0.692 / 0.525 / 0.492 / 0.511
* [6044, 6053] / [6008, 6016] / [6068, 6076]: 0.696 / 0.525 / 0.507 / 0.502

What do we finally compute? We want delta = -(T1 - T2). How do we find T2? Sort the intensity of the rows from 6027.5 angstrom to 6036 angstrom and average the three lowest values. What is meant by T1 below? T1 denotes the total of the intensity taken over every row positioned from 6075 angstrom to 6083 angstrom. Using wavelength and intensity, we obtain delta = -2.45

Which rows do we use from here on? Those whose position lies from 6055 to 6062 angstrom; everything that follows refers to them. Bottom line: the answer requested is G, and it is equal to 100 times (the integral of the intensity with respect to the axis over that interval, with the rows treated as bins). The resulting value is 360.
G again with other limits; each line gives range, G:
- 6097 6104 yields 362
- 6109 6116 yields 349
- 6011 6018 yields 354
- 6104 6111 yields 349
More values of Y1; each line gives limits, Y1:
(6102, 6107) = -0.28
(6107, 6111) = -0.27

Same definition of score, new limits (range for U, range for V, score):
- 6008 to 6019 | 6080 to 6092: -0.014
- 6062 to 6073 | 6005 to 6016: -0.009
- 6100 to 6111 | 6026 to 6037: -0.004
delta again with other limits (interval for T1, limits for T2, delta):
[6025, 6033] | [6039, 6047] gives -2.52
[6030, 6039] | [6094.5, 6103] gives -2.57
